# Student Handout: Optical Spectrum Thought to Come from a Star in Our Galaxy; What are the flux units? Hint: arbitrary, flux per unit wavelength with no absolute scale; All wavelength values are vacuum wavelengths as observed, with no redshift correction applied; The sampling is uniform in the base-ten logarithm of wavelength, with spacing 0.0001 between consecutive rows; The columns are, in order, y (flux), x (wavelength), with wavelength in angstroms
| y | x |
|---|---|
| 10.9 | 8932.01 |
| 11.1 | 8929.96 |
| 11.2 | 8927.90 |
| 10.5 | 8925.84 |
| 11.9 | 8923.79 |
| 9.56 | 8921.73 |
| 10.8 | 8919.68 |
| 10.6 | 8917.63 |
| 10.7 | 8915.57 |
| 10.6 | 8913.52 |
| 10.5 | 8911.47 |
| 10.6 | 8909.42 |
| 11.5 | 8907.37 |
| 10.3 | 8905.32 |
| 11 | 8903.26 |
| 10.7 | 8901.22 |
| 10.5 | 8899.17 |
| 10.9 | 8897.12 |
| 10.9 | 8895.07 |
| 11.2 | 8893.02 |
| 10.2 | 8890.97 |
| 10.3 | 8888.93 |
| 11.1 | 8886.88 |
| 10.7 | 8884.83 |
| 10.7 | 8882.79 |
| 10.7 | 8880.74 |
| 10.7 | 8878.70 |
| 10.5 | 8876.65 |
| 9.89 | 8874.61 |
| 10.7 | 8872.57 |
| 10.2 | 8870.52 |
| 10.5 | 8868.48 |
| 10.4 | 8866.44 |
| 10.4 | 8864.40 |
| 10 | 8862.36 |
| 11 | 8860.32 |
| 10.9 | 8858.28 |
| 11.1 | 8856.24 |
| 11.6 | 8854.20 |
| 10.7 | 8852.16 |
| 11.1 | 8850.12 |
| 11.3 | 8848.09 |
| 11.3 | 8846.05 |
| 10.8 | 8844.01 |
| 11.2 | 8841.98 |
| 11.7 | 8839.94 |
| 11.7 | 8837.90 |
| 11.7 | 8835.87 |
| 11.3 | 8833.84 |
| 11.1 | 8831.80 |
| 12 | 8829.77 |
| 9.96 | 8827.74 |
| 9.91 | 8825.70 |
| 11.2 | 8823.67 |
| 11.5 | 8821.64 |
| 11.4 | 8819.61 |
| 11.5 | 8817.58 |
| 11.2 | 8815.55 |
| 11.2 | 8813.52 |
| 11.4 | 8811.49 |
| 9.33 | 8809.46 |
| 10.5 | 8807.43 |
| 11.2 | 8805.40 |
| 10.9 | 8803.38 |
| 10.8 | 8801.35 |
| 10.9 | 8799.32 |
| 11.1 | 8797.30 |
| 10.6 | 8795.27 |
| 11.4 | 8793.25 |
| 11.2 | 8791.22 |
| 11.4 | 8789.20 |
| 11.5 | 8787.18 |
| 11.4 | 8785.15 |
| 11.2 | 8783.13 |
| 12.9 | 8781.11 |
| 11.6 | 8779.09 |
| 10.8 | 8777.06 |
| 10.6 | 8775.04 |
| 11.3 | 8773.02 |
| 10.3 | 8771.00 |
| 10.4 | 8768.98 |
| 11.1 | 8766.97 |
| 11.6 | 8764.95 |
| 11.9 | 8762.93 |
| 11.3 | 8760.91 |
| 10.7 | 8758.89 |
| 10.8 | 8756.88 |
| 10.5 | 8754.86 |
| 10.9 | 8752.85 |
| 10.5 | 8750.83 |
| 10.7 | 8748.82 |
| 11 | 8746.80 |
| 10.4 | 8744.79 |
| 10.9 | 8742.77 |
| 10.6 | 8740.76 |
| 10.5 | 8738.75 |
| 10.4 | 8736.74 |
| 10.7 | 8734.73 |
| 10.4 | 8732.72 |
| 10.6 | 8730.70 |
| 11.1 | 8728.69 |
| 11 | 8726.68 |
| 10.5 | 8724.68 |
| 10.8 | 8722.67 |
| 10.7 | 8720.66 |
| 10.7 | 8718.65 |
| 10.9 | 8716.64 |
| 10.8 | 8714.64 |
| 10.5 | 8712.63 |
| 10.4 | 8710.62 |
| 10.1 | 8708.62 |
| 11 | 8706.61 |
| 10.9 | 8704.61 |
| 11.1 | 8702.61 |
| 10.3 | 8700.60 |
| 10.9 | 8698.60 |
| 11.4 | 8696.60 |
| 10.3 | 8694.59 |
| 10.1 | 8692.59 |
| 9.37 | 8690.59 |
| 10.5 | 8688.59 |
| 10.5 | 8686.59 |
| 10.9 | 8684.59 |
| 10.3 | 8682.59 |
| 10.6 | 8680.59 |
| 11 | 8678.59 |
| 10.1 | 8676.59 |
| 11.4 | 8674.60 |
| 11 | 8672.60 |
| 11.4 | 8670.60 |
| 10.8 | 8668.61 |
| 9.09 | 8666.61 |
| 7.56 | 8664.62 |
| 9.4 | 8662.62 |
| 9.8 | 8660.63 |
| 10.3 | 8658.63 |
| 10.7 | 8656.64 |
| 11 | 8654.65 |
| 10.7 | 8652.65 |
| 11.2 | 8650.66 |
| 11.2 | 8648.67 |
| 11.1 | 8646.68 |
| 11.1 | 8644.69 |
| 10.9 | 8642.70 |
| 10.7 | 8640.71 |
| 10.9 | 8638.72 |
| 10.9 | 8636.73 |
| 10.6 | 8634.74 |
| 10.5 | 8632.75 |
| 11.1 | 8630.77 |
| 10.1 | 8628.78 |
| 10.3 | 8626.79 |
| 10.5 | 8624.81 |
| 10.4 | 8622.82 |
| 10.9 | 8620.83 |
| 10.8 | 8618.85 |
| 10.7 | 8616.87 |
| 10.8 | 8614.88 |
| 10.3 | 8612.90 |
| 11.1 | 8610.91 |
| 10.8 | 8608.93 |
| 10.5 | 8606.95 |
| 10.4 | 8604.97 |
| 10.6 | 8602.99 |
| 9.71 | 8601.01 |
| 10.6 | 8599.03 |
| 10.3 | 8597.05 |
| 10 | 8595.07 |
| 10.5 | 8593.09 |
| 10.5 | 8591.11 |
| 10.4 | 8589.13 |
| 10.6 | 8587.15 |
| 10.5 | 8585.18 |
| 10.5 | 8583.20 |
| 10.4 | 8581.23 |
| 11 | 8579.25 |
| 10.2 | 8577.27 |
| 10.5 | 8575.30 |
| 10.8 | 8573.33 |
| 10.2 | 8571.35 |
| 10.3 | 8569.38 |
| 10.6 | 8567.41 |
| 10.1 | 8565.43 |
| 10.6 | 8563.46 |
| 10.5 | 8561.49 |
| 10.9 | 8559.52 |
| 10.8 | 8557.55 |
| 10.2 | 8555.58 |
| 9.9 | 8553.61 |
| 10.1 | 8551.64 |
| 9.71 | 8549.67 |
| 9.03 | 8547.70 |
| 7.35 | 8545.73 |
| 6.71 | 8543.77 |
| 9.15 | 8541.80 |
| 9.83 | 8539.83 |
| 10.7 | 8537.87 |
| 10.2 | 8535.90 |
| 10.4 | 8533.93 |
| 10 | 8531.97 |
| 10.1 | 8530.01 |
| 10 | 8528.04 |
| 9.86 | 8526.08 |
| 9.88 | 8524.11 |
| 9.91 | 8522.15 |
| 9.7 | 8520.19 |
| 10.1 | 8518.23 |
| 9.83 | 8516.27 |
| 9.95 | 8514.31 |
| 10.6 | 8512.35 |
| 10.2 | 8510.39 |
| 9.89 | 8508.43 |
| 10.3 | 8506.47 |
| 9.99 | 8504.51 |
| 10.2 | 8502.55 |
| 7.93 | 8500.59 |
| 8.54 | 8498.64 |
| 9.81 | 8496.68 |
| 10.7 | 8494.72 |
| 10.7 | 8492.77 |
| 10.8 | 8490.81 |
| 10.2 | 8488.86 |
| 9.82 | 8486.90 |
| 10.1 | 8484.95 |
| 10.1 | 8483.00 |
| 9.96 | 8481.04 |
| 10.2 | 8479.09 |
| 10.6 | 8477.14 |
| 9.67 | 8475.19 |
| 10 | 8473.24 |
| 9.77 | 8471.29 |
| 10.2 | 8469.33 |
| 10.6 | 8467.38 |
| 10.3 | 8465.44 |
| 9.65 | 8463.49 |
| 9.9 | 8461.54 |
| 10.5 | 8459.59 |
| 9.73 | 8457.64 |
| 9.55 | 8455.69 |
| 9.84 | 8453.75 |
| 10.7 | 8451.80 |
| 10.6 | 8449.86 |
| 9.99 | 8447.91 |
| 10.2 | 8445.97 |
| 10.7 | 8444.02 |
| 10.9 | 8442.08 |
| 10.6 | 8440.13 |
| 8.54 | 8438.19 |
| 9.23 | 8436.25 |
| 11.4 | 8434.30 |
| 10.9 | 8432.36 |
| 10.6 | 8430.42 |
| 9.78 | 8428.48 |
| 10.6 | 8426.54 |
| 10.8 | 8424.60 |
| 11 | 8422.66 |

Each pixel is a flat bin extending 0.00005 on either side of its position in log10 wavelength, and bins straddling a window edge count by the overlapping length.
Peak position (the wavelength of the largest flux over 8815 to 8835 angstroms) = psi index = 8829.77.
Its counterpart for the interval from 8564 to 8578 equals 8573.33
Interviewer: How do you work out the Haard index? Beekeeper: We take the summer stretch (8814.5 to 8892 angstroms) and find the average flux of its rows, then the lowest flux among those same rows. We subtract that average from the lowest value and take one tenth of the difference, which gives -0.101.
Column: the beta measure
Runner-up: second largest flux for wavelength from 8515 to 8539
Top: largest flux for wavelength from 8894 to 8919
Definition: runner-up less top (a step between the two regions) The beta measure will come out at -1.1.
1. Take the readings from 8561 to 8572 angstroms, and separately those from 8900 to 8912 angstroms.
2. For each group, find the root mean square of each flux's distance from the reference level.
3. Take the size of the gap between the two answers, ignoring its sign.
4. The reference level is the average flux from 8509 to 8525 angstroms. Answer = 0.43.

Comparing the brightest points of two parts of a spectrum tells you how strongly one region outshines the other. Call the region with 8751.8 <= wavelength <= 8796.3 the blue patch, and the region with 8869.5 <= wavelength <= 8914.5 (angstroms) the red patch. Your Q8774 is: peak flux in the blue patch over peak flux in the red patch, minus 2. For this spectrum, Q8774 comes -0.88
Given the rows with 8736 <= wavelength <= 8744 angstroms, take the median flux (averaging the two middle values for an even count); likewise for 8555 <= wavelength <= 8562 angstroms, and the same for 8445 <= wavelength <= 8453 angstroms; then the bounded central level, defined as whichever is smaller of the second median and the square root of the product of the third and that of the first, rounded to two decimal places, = 10.47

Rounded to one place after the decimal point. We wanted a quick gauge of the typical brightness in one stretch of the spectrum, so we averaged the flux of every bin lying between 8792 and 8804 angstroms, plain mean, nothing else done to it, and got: 11.0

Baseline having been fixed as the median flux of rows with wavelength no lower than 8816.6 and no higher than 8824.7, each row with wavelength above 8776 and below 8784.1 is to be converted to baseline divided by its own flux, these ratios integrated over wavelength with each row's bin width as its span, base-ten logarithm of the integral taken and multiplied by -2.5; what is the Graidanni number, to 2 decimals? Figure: -2.26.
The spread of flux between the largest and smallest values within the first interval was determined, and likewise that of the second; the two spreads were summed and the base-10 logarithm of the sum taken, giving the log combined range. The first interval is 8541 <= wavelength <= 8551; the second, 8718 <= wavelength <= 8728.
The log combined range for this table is 0.5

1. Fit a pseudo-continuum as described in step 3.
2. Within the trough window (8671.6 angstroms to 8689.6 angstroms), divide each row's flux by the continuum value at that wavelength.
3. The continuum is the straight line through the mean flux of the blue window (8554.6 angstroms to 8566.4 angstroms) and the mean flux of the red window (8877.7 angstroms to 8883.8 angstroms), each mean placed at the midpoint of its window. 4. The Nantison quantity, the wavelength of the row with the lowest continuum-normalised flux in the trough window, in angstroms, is 8676.59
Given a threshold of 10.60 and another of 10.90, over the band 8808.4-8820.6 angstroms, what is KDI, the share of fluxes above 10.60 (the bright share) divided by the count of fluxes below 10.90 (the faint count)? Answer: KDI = 0.83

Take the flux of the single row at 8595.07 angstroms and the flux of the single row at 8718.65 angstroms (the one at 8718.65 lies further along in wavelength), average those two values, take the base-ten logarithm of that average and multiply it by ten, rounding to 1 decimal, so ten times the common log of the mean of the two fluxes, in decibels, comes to 10.1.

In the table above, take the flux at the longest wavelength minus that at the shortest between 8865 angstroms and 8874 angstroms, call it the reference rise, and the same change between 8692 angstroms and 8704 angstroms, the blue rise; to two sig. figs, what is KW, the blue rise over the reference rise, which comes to 3.3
